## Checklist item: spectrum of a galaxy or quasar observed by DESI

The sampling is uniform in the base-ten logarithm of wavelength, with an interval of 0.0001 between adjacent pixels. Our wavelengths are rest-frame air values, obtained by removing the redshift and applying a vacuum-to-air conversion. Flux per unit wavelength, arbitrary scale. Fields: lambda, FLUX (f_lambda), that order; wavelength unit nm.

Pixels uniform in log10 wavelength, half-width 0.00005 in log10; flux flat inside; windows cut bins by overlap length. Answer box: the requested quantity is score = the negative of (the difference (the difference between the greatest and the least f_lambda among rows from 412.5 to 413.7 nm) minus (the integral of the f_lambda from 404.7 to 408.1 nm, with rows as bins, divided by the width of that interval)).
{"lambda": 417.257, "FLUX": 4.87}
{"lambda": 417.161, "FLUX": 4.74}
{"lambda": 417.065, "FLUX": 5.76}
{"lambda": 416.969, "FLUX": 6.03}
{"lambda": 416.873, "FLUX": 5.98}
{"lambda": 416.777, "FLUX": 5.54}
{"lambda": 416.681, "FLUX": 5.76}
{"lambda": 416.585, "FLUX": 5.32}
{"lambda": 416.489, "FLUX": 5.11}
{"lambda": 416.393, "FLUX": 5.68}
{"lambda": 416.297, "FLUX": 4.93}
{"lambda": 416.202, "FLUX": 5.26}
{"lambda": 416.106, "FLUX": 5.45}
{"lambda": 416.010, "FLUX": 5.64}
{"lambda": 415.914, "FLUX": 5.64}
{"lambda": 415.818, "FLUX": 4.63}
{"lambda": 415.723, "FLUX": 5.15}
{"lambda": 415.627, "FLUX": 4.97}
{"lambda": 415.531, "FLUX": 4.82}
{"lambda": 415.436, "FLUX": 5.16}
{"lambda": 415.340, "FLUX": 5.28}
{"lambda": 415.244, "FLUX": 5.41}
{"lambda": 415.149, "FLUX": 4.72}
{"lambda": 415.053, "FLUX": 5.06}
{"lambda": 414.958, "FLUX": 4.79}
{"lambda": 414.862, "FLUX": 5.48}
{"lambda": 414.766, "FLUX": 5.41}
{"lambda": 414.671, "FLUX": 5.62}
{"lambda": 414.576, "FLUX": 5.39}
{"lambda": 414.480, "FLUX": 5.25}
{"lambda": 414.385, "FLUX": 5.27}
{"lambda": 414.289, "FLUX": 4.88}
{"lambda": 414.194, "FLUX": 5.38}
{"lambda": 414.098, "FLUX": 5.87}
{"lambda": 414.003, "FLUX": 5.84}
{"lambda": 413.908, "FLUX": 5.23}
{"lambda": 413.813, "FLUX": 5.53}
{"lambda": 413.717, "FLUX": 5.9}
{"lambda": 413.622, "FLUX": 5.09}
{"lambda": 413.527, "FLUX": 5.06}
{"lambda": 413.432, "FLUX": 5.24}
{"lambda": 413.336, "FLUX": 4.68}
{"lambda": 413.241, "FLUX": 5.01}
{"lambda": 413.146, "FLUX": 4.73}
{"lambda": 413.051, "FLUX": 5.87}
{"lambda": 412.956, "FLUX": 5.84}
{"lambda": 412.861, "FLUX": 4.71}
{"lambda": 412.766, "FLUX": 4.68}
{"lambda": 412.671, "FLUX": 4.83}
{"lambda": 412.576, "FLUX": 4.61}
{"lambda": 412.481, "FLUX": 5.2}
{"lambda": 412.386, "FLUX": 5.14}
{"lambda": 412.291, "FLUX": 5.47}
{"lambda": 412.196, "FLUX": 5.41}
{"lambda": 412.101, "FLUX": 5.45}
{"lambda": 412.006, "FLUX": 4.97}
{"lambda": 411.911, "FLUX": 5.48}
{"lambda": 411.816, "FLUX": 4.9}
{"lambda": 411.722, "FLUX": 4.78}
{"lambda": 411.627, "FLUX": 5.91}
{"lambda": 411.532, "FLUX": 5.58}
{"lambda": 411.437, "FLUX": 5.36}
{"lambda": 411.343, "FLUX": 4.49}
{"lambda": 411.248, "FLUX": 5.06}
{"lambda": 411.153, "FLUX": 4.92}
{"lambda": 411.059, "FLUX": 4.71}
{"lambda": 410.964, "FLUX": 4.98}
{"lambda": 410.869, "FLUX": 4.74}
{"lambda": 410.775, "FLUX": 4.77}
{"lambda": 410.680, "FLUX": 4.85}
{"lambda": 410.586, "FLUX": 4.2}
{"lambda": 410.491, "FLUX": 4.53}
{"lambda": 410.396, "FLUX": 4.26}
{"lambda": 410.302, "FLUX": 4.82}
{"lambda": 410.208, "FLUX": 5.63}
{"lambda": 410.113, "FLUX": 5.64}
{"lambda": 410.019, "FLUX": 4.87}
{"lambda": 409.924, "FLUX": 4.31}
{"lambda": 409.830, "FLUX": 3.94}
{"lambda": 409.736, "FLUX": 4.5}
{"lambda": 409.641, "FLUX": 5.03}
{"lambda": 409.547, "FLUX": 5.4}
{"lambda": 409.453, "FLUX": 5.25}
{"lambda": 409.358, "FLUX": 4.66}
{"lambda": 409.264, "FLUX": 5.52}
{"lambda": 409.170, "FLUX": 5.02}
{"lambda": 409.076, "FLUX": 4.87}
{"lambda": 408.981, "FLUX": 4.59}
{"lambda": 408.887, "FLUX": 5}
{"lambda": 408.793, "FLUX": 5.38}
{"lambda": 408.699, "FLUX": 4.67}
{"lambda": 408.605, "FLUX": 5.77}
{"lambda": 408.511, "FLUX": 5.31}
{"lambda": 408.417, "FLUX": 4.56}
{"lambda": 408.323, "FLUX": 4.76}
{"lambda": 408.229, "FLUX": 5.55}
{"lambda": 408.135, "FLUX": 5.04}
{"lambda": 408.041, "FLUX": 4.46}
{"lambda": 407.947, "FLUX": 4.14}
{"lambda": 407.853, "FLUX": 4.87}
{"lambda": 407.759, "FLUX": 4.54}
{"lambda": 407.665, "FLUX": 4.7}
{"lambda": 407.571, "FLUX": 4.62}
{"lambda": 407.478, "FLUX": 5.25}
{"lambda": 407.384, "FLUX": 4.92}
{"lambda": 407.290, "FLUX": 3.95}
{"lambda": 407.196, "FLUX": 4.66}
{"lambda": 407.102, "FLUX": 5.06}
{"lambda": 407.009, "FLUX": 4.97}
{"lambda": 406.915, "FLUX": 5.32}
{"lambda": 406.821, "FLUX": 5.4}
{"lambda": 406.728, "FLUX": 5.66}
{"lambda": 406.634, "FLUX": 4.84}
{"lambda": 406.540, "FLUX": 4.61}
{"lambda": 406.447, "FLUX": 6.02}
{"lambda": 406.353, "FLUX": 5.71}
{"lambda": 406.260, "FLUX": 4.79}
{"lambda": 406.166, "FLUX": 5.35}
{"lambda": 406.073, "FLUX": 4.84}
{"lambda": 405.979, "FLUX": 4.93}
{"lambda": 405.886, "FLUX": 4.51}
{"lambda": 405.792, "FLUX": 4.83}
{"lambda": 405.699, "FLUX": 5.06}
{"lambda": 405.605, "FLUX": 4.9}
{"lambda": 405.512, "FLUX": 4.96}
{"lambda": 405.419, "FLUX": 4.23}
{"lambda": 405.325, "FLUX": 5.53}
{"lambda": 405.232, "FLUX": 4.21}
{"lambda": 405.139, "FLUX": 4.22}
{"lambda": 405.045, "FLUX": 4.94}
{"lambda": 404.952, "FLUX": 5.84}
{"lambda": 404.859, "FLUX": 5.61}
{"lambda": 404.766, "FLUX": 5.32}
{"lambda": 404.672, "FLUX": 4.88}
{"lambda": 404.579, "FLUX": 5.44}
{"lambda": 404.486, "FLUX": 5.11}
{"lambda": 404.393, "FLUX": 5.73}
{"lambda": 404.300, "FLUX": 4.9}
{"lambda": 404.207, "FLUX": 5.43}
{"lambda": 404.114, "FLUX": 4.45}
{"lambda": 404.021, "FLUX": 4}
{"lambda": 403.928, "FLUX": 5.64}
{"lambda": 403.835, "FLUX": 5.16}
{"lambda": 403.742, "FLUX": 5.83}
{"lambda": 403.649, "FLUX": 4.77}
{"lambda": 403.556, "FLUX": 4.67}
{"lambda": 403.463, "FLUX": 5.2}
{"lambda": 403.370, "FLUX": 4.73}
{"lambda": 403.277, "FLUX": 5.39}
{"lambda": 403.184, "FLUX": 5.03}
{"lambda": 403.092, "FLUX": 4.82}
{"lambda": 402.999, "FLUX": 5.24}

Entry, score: 3.68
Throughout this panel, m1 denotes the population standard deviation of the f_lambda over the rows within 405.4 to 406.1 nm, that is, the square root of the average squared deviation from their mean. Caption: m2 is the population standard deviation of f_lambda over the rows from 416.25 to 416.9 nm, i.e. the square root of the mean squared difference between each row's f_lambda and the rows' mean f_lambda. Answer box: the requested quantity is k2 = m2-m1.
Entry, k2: 0.09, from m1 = 0.26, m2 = 0.35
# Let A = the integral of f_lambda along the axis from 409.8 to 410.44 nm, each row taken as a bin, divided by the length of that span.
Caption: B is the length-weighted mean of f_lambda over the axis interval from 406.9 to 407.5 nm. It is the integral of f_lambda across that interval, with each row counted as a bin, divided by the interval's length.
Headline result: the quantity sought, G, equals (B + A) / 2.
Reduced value 4.82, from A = 4.8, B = 4.83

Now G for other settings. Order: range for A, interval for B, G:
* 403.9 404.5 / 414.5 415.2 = 5.12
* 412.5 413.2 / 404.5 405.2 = 5.10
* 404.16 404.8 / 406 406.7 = 5.21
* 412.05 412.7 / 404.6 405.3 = 5.10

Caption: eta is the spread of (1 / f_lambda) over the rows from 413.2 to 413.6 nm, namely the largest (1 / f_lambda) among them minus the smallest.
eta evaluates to 0.023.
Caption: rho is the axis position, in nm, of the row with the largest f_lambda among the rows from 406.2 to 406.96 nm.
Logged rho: 406.447 nm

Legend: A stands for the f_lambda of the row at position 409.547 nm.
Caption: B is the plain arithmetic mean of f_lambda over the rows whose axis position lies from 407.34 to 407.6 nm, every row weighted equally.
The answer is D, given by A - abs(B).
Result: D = 0.5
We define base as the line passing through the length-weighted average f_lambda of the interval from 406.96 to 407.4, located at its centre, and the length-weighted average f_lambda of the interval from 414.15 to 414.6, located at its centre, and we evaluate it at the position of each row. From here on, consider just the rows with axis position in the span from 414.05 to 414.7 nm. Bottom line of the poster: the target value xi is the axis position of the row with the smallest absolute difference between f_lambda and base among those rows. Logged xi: 414.480 nm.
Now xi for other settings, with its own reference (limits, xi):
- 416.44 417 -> 416.585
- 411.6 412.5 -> 412.386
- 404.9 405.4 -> 405.139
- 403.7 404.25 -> 404.114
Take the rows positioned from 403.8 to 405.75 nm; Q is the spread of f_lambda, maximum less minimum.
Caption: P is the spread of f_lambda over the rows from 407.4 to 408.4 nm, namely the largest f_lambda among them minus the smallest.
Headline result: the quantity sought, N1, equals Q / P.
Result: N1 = 1.30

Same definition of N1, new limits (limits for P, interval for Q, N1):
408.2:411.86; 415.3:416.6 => 0.53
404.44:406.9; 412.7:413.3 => 0.66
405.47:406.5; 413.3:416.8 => 0.84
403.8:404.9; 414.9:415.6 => 0.40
